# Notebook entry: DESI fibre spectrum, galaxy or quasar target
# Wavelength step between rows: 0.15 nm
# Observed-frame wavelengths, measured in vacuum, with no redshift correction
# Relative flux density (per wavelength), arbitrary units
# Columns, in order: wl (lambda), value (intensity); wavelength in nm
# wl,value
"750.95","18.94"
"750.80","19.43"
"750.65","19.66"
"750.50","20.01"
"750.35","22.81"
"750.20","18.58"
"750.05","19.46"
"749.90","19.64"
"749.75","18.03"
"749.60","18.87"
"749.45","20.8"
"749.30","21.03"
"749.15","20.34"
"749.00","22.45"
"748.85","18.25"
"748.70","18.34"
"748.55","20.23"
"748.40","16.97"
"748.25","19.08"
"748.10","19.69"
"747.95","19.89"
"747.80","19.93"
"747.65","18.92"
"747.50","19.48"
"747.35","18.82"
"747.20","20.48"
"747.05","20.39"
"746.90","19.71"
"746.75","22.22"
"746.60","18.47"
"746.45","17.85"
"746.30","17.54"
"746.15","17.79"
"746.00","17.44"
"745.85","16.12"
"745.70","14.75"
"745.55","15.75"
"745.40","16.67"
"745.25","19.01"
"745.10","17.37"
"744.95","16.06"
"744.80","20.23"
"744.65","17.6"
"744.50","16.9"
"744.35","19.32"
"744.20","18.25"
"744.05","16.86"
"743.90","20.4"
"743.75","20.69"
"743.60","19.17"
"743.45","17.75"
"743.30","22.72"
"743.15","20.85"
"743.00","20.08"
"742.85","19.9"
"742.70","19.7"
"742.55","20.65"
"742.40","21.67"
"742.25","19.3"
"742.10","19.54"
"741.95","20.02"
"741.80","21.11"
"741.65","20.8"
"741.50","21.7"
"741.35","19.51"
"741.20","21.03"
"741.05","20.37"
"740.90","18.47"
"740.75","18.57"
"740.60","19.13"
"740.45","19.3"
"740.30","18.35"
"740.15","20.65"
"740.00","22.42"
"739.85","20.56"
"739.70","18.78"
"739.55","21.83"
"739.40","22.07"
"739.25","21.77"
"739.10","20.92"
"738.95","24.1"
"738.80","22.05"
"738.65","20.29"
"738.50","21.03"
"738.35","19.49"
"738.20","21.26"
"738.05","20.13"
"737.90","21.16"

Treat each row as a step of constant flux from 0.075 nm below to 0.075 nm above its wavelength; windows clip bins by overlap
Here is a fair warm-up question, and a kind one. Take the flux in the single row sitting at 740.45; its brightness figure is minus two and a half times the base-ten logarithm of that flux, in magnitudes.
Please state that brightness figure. -3.21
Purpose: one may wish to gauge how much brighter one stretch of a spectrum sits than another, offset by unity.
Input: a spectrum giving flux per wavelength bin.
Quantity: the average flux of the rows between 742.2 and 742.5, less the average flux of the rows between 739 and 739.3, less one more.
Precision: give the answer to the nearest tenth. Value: -1.9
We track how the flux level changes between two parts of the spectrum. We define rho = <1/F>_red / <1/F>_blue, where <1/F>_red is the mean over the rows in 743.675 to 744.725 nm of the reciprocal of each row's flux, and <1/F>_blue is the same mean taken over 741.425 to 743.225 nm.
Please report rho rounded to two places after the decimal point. 1.11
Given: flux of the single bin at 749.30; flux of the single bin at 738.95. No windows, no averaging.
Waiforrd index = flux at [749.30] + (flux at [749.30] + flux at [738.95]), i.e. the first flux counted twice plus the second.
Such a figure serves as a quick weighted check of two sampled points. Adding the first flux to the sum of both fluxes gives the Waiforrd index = 66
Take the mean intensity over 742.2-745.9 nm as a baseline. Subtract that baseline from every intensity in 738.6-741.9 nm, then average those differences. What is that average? 1.9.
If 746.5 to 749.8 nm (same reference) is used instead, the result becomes 0.9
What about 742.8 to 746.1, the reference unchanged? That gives -0.4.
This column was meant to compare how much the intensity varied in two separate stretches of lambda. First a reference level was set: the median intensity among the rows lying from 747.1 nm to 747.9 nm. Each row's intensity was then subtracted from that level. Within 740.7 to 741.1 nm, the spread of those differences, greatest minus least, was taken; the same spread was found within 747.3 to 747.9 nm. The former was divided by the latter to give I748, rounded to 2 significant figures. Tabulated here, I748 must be 1.7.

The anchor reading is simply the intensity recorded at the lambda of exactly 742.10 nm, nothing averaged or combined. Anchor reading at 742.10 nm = 19.54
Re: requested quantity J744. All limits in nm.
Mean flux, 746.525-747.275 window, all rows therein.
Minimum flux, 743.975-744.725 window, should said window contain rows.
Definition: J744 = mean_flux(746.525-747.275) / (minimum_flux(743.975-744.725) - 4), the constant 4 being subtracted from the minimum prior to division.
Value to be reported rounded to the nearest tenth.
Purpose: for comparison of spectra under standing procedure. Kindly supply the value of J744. 1.6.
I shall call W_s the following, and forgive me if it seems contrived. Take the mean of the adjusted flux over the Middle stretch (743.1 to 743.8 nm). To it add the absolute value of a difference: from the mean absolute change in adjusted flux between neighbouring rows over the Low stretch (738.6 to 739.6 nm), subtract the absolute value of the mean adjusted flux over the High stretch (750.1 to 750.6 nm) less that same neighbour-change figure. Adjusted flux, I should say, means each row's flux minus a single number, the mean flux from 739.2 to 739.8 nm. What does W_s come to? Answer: -0.2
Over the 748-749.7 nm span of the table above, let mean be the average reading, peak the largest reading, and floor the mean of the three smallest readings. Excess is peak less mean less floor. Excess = -15.0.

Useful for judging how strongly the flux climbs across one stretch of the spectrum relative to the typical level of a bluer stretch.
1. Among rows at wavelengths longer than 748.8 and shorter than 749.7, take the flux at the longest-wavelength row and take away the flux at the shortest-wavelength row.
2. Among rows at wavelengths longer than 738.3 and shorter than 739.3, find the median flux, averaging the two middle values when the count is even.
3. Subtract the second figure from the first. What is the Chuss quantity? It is -20.4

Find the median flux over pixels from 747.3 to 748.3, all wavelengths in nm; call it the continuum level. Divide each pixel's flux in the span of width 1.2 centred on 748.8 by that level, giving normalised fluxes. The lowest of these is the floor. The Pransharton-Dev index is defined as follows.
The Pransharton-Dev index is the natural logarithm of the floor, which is -0.14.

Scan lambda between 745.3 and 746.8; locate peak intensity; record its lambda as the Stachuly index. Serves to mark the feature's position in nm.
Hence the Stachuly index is 746.75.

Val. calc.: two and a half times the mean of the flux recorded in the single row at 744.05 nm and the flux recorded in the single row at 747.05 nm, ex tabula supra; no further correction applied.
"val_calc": 47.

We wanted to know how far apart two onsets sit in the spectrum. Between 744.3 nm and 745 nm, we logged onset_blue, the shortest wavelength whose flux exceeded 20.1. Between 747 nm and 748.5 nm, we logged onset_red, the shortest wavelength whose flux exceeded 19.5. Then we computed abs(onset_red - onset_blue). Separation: 2.25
